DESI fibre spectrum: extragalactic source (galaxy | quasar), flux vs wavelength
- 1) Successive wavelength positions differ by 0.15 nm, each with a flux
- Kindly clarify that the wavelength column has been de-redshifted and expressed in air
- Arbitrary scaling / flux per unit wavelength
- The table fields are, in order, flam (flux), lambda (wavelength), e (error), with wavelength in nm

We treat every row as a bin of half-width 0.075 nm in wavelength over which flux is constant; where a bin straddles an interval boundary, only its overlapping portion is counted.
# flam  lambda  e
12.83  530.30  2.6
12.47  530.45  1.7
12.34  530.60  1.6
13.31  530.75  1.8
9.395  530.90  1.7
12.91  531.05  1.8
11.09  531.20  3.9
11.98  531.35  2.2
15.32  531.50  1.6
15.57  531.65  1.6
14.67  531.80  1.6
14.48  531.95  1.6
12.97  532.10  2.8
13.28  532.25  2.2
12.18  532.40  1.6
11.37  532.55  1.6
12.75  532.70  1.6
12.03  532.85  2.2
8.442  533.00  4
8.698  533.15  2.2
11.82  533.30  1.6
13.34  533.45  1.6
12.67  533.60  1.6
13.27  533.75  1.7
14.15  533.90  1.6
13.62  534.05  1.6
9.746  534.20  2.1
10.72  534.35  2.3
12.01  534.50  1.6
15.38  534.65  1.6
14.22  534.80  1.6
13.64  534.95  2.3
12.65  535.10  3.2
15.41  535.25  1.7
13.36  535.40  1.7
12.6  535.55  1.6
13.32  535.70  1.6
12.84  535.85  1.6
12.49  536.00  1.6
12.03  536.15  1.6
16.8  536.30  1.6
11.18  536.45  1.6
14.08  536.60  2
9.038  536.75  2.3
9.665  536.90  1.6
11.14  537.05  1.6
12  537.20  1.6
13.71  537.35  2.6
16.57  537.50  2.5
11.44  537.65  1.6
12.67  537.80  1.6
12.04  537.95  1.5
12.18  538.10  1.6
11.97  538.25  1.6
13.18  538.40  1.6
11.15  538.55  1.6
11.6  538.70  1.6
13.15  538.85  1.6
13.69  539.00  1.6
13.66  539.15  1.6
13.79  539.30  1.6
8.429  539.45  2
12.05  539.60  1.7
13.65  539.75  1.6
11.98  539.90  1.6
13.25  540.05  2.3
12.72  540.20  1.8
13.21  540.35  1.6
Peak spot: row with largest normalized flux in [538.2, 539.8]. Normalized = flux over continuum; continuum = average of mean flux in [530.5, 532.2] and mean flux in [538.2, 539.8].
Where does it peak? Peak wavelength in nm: 539.30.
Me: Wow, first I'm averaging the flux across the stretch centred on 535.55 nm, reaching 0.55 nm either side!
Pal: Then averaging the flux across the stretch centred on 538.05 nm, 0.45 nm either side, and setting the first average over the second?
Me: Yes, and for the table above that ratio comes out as 1.08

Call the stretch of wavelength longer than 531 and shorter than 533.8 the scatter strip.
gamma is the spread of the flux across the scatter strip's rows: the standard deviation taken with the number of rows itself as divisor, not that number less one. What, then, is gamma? 1.83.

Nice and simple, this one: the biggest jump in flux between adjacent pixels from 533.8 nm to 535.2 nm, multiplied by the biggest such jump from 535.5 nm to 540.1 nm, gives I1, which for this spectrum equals 22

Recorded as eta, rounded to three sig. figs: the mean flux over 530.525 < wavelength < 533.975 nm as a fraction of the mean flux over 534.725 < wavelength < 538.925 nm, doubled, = 1.97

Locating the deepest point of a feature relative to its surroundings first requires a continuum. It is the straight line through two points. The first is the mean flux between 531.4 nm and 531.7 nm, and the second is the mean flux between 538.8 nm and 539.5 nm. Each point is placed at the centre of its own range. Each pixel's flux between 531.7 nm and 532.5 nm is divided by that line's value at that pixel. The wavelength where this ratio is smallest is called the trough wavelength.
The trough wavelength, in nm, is 532.40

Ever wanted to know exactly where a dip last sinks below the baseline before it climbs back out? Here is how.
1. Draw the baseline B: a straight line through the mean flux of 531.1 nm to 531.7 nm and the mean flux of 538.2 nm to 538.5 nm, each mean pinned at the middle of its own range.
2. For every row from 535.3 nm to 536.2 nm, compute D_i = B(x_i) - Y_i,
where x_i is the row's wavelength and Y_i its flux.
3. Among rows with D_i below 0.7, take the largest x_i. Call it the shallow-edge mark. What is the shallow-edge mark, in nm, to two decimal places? 536.00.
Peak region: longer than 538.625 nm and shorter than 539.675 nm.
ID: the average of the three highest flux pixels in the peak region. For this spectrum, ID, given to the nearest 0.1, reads 13.7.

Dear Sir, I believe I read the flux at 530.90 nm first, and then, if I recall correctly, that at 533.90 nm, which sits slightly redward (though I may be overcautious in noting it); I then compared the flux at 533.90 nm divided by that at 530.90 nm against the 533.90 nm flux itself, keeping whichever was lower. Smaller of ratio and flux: 1.5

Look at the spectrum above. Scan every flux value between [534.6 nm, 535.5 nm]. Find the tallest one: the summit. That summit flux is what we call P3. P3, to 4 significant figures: 15.41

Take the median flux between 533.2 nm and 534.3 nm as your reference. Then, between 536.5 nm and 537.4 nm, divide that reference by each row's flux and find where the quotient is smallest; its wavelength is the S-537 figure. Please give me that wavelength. 536.60 nm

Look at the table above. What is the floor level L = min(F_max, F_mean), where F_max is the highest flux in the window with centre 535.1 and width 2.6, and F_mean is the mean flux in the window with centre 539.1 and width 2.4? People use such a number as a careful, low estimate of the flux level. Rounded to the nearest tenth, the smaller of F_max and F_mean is 12.4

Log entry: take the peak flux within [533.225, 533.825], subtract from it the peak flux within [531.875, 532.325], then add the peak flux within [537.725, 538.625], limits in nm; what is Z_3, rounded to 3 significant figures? 12.0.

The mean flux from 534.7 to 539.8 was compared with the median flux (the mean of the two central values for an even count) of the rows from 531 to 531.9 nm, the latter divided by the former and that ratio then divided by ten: 0.109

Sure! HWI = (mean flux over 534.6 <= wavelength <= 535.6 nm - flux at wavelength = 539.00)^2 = 0.0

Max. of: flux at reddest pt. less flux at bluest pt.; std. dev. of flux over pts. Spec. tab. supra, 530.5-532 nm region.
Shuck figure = 2.1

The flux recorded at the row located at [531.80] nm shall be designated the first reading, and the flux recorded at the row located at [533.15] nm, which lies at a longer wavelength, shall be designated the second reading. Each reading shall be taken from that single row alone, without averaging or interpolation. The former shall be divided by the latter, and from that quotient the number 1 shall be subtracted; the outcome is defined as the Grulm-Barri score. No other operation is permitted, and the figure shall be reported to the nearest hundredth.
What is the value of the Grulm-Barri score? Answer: 0.69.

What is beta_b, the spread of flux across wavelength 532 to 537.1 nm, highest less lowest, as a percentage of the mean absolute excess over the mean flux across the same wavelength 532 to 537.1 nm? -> 590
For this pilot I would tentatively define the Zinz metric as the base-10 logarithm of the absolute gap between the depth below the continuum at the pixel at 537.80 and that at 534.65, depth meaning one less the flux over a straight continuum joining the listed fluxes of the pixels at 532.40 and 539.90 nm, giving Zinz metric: -0.66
